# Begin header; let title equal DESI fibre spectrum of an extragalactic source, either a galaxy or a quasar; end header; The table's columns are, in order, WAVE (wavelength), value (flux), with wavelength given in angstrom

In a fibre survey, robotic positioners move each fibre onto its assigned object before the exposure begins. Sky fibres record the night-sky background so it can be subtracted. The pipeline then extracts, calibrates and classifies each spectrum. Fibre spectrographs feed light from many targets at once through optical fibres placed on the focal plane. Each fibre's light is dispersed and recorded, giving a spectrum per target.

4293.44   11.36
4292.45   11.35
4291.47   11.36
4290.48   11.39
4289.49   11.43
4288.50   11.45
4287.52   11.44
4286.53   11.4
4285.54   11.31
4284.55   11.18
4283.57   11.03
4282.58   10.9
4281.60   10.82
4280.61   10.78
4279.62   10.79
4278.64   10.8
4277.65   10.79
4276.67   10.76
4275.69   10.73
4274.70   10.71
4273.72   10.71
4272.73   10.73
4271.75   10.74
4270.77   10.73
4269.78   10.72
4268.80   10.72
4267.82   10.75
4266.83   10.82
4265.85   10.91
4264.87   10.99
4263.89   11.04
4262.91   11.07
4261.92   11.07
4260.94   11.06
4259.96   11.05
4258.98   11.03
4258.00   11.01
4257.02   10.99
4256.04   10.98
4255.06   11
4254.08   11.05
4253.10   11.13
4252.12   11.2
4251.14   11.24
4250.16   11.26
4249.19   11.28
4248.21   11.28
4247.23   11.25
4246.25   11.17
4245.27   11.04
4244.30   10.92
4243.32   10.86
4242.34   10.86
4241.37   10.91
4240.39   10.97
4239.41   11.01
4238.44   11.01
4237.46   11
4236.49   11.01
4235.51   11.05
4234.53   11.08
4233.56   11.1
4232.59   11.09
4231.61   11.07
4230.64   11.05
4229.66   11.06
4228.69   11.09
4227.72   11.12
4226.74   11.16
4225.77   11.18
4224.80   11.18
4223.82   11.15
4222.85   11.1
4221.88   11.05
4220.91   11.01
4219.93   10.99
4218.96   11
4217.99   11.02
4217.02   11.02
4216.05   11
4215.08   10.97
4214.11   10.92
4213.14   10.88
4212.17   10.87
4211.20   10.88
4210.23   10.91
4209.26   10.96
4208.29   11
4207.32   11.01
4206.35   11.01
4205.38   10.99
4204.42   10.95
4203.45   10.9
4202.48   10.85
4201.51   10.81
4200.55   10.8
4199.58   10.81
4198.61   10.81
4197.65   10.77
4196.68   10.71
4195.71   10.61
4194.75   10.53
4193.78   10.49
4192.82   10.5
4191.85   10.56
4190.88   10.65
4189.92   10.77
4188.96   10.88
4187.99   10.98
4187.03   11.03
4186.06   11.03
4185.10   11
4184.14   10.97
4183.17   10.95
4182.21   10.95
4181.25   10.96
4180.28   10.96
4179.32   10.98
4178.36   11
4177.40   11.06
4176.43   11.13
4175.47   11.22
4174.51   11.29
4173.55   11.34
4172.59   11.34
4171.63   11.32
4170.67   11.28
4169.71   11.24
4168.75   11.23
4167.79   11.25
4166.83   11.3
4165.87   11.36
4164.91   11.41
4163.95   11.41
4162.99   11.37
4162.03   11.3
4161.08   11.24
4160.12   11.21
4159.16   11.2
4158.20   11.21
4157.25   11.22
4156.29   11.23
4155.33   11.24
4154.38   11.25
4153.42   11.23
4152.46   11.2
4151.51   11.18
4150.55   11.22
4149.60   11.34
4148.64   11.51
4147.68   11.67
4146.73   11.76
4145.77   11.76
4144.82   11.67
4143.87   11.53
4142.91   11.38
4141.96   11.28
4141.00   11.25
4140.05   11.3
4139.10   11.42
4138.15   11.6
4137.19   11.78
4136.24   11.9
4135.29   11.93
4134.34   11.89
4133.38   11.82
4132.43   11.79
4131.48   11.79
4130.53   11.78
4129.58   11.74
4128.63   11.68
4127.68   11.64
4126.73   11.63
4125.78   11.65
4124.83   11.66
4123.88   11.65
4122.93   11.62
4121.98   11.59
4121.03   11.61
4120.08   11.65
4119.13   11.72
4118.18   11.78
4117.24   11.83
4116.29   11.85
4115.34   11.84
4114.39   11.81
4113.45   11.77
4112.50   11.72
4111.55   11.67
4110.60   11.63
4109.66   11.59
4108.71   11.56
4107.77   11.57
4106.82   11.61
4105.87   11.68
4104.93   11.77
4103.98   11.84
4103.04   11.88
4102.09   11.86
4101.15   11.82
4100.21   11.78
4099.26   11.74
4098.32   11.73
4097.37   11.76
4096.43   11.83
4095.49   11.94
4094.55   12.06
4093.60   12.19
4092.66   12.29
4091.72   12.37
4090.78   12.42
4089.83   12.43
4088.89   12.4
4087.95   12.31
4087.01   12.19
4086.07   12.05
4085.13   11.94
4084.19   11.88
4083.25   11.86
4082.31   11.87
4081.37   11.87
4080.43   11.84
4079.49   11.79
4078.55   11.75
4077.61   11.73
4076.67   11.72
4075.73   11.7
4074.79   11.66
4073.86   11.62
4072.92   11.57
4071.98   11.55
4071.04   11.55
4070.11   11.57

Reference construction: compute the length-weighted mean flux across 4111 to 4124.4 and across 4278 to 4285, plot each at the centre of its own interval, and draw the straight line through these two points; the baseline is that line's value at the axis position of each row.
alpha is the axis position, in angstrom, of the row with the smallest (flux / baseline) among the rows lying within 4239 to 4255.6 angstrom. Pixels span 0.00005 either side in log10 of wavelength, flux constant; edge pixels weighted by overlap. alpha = 4242.34 angstrom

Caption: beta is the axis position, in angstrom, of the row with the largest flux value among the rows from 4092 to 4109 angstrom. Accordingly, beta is 4092.66 angstrom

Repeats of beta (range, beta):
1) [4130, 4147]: 4135.29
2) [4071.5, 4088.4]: 4087.95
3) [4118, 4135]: 4134.34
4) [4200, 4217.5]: 4217.02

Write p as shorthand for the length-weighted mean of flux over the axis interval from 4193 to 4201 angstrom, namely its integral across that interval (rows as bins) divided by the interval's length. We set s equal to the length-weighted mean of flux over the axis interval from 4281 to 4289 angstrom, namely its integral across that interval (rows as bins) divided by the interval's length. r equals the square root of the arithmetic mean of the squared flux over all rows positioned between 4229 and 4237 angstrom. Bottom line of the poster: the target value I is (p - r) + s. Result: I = 10.8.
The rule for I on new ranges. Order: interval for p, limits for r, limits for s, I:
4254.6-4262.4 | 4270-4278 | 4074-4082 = 12.0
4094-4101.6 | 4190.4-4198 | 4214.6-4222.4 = 12.2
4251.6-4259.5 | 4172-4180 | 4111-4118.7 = 11.7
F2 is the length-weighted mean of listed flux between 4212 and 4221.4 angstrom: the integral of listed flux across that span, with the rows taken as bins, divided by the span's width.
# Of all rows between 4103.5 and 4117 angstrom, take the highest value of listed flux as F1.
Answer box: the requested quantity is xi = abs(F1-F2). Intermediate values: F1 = 11.85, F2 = 11.0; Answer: 0.9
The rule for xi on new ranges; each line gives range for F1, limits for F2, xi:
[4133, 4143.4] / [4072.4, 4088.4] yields 0.1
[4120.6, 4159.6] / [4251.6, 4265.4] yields 0.9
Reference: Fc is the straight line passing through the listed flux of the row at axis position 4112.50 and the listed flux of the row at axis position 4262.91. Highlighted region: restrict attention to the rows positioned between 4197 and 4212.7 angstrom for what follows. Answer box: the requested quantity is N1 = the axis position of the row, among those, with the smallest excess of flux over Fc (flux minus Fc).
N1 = 4197.65 angstrom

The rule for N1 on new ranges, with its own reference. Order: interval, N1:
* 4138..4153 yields 4151.51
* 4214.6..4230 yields 4215.08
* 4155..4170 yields 4159.16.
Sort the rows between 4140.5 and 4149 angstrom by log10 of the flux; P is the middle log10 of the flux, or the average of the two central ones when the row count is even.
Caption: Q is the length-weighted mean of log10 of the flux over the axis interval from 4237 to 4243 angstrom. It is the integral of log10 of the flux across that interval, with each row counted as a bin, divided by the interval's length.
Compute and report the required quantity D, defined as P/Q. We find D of 1.02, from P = 1.06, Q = 1.039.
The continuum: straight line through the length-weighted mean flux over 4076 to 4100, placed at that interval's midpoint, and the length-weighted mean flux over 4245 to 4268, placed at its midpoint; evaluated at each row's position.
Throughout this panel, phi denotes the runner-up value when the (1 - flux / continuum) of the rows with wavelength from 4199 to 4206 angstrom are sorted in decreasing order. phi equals 0.050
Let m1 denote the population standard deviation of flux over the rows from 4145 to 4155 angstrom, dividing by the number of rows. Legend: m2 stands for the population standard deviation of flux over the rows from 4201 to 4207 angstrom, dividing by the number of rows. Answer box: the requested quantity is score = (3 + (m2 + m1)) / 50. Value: 0.0660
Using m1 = 0.23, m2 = 0.07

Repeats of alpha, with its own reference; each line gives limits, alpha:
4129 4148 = 4141.00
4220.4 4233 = 4220.91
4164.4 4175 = 4168.75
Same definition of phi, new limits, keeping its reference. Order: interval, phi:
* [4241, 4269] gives 0.026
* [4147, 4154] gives 0.038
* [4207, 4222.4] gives 0.039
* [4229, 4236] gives 0.014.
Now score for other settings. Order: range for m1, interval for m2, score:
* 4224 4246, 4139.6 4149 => 0.0656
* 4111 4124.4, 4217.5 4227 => 0.0633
